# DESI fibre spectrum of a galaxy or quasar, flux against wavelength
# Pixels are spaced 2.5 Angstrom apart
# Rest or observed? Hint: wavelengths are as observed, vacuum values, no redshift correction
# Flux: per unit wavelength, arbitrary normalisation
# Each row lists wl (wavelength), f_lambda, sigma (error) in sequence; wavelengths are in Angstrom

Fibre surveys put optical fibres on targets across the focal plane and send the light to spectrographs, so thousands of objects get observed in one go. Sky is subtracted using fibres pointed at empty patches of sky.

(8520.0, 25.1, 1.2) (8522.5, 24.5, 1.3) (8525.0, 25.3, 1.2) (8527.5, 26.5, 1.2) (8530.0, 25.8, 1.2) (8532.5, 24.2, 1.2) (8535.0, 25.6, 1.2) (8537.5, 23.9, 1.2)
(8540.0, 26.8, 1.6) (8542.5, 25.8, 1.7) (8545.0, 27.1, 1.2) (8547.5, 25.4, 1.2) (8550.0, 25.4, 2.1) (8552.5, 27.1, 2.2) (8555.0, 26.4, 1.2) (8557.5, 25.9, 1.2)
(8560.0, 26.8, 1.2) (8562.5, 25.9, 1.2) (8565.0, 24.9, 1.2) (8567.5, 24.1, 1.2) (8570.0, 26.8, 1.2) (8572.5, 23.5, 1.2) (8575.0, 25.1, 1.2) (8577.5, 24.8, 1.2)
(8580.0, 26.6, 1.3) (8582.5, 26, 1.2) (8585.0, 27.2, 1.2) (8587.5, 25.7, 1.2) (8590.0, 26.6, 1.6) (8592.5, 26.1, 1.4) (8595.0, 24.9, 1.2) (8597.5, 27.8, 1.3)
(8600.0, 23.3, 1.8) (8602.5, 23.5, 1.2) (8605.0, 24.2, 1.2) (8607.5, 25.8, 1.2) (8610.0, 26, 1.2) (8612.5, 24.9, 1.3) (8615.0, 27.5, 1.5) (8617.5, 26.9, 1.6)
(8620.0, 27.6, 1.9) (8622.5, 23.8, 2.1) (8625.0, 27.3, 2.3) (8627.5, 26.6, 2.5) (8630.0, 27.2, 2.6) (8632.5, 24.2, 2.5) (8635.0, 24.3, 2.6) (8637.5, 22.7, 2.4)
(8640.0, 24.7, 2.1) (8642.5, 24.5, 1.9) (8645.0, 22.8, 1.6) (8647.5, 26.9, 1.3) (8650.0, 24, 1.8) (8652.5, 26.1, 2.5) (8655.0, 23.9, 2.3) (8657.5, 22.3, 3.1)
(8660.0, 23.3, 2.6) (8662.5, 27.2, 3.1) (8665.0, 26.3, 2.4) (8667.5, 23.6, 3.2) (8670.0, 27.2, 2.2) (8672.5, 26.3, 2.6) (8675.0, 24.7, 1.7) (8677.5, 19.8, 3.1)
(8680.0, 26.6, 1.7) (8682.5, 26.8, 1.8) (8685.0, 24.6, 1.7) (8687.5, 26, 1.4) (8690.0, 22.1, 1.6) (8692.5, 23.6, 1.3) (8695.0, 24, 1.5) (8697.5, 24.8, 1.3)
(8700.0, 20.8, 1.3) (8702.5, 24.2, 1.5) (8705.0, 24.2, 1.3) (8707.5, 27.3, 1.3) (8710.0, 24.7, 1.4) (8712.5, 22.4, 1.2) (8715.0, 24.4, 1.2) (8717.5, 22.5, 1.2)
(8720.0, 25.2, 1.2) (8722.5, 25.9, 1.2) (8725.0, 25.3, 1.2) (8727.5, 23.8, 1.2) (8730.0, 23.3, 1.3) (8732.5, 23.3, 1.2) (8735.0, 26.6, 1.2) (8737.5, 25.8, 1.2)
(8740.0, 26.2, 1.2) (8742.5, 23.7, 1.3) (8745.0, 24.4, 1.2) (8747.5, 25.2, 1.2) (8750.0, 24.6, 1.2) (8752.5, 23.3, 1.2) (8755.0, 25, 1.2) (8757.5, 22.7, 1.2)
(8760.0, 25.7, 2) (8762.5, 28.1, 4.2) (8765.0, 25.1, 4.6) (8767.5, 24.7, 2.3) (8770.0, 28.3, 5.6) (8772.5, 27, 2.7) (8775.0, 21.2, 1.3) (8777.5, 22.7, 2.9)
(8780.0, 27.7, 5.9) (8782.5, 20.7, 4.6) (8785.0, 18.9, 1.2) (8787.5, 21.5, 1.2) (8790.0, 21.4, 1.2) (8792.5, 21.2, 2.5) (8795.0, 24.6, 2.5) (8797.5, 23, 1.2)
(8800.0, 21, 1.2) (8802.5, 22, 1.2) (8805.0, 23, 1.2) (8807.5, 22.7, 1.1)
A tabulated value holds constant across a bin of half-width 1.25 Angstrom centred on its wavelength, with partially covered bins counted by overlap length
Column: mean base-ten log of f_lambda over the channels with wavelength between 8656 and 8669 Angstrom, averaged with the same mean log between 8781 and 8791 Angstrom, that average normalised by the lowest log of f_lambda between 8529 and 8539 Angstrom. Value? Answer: 0.98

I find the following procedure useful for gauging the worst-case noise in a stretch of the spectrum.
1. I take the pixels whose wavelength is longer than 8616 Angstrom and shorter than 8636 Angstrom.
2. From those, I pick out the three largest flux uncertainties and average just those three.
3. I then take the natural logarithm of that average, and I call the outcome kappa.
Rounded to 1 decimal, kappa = 0.9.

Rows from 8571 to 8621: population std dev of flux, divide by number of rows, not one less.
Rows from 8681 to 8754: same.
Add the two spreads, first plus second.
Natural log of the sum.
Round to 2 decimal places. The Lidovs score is 1.04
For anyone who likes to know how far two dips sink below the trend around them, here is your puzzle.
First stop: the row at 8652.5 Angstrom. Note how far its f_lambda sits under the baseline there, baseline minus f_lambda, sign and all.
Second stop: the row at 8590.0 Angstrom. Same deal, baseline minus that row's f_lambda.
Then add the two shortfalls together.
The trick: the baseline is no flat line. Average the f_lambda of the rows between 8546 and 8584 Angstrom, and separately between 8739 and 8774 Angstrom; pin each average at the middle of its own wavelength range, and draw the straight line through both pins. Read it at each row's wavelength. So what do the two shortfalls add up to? -1.6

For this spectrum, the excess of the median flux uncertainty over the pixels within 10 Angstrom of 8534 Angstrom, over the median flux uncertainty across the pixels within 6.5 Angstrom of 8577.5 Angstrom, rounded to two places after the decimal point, 0.00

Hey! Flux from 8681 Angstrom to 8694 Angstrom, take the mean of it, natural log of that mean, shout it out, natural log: 3.20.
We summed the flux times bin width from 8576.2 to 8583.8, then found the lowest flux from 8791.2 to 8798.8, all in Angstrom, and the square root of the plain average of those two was 10.4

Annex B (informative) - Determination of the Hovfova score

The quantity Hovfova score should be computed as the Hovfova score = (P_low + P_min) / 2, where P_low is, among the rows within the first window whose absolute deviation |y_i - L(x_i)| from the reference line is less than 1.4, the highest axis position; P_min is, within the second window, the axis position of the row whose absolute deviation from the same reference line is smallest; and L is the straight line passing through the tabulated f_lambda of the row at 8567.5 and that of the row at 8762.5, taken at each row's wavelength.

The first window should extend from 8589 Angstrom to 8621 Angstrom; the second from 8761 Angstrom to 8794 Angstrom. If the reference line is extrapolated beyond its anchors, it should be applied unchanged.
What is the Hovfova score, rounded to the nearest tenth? 8687.5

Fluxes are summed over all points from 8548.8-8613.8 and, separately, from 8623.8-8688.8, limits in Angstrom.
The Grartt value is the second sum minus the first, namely -15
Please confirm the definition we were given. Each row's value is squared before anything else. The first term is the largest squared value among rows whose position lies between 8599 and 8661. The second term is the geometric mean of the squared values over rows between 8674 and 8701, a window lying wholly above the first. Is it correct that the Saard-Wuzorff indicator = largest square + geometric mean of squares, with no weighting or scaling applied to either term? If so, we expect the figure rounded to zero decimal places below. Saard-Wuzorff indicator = 1332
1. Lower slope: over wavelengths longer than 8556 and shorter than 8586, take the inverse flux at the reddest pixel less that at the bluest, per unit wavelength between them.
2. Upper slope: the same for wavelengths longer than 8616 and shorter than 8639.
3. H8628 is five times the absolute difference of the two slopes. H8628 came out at 0.0021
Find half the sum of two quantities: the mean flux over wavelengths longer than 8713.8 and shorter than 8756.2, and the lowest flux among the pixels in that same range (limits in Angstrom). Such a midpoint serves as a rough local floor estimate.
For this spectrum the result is 23.6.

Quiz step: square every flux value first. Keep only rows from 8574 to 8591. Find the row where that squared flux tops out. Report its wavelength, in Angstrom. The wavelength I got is 8585.0 Angstrom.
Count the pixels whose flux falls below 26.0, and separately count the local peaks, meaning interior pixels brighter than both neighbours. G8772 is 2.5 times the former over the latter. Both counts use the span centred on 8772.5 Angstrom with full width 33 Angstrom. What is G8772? 7.5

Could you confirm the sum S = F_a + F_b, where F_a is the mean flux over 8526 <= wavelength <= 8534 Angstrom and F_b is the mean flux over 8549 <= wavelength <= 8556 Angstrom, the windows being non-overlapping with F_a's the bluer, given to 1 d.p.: 51.8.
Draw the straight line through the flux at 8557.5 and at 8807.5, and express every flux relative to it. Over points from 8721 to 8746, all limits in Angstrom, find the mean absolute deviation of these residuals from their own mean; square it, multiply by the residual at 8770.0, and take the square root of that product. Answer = 2.5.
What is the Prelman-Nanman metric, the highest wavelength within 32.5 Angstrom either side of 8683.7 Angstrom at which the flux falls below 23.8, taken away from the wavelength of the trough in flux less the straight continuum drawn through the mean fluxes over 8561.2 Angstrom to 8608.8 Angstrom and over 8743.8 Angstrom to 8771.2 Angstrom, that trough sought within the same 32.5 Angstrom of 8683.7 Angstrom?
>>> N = -35.0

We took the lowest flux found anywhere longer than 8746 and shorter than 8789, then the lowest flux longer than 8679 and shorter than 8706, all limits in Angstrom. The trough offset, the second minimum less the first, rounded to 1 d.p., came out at 1.9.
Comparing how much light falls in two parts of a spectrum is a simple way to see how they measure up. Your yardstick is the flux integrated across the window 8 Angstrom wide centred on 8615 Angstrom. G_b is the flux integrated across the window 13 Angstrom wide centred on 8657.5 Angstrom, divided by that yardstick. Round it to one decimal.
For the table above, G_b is 1.5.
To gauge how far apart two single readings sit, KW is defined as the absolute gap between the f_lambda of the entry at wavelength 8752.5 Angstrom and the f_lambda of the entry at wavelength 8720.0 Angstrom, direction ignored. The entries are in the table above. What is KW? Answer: 1.9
